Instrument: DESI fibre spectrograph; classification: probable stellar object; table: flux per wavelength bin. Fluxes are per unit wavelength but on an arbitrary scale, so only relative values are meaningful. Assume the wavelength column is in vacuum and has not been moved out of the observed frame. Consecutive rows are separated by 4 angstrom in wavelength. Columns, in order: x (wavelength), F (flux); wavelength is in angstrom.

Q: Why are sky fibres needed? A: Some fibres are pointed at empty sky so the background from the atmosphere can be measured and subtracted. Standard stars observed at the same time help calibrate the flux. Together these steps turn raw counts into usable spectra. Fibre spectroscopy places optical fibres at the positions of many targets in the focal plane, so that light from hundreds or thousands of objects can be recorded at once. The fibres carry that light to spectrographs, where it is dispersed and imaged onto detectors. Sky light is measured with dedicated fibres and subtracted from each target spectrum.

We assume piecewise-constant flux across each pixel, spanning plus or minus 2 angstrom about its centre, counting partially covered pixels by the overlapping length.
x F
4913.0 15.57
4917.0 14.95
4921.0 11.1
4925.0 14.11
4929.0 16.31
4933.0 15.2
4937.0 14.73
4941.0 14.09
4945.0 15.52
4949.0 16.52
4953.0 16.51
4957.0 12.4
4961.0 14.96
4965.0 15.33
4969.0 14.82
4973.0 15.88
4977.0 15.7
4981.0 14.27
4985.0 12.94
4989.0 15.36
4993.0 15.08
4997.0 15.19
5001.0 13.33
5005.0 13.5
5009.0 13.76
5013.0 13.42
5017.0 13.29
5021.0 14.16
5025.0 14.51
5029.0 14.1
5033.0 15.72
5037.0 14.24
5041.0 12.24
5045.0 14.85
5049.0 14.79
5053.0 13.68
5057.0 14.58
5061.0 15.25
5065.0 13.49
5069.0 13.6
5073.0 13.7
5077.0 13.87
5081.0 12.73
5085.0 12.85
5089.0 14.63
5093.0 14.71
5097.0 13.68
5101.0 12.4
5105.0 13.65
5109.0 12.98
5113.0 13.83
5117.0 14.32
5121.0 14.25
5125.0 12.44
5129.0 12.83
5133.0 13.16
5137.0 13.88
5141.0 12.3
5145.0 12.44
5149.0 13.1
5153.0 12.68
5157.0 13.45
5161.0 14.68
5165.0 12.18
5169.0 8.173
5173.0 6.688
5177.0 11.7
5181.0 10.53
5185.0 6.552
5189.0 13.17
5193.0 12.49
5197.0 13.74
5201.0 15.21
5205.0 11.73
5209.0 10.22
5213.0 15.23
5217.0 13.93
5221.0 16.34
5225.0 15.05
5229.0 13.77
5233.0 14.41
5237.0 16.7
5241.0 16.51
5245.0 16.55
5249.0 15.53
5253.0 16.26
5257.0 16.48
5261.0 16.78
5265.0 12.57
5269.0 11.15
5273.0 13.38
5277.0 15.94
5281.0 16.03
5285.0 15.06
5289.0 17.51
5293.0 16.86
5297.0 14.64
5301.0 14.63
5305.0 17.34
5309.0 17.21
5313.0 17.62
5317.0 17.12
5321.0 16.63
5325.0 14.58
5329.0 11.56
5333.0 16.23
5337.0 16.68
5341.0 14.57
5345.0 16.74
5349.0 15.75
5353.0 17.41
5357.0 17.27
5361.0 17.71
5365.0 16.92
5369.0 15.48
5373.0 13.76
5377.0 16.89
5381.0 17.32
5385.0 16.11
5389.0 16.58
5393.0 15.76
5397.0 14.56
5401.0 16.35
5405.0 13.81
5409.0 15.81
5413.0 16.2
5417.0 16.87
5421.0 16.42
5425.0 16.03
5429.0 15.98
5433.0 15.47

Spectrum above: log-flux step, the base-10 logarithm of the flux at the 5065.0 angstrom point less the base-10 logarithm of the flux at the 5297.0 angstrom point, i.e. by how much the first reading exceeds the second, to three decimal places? -0.036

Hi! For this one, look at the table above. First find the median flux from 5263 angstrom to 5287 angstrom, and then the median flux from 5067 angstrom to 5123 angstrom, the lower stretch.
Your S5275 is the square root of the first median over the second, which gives 1.02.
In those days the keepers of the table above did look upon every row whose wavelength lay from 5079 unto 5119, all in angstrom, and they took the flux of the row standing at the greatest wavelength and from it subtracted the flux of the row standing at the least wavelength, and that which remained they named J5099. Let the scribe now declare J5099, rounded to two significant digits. 1.6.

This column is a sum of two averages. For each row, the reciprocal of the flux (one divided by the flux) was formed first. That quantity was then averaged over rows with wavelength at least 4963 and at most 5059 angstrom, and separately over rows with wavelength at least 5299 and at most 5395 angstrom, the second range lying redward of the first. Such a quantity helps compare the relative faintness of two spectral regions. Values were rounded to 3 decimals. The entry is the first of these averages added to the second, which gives 0.132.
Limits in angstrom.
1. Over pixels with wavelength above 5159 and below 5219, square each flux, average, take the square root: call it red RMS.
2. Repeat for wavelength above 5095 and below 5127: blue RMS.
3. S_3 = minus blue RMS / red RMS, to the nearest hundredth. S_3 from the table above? -1.12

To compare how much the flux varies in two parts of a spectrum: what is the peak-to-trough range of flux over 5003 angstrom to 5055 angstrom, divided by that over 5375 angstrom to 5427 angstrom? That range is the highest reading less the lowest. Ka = 1.0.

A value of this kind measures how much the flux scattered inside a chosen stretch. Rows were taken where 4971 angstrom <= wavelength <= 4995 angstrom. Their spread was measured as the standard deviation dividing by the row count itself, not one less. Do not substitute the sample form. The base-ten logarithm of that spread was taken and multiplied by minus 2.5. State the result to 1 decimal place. 0.0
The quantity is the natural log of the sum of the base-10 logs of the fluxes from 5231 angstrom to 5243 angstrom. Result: 1.28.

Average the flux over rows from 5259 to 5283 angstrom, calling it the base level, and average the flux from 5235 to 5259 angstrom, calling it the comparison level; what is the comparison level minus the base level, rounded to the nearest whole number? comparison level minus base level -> 2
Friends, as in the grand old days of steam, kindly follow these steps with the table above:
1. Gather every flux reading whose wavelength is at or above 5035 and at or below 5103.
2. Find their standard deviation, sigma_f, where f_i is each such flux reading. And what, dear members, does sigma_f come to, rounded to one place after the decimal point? 0.9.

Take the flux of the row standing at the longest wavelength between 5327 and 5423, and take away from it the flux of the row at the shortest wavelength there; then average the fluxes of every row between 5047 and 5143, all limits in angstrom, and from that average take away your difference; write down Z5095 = 8.8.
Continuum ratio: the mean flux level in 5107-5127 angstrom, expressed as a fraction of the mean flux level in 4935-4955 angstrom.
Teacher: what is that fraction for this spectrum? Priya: 0.88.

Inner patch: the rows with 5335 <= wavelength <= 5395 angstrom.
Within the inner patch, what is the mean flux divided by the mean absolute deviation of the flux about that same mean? 19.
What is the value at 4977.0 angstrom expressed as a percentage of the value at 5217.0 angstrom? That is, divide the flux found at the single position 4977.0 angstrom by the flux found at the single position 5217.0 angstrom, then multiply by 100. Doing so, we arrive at 113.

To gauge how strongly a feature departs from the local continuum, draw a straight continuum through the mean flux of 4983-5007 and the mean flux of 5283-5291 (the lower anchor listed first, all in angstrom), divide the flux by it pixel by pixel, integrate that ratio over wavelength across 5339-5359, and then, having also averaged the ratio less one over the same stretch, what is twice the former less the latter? 39.1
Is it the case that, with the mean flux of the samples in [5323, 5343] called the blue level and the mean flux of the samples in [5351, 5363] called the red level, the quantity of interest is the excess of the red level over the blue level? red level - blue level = 3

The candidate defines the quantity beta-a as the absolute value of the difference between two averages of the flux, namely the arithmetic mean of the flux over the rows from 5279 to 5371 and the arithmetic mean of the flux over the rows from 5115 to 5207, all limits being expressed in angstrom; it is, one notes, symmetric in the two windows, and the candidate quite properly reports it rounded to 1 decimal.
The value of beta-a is 3.9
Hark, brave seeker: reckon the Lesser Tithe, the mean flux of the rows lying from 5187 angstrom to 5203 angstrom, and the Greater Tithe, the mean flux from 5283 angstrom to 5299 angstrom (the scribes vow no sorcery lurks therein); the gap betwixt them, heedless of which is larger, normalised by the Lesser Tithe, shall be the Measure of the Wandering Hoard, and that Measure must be 0.17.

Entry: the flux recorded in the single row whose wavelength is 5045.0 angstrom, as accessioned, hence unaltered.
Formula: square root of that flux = 3.85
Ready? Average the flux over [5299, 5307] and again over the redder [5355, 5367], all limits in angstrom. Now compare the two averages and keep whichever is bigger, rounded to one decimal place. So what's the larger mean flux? 17.3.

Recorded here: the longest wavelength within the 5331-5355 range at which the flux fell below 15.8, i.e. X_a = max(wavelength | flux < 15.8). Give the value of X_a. 5349.0 angstrom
